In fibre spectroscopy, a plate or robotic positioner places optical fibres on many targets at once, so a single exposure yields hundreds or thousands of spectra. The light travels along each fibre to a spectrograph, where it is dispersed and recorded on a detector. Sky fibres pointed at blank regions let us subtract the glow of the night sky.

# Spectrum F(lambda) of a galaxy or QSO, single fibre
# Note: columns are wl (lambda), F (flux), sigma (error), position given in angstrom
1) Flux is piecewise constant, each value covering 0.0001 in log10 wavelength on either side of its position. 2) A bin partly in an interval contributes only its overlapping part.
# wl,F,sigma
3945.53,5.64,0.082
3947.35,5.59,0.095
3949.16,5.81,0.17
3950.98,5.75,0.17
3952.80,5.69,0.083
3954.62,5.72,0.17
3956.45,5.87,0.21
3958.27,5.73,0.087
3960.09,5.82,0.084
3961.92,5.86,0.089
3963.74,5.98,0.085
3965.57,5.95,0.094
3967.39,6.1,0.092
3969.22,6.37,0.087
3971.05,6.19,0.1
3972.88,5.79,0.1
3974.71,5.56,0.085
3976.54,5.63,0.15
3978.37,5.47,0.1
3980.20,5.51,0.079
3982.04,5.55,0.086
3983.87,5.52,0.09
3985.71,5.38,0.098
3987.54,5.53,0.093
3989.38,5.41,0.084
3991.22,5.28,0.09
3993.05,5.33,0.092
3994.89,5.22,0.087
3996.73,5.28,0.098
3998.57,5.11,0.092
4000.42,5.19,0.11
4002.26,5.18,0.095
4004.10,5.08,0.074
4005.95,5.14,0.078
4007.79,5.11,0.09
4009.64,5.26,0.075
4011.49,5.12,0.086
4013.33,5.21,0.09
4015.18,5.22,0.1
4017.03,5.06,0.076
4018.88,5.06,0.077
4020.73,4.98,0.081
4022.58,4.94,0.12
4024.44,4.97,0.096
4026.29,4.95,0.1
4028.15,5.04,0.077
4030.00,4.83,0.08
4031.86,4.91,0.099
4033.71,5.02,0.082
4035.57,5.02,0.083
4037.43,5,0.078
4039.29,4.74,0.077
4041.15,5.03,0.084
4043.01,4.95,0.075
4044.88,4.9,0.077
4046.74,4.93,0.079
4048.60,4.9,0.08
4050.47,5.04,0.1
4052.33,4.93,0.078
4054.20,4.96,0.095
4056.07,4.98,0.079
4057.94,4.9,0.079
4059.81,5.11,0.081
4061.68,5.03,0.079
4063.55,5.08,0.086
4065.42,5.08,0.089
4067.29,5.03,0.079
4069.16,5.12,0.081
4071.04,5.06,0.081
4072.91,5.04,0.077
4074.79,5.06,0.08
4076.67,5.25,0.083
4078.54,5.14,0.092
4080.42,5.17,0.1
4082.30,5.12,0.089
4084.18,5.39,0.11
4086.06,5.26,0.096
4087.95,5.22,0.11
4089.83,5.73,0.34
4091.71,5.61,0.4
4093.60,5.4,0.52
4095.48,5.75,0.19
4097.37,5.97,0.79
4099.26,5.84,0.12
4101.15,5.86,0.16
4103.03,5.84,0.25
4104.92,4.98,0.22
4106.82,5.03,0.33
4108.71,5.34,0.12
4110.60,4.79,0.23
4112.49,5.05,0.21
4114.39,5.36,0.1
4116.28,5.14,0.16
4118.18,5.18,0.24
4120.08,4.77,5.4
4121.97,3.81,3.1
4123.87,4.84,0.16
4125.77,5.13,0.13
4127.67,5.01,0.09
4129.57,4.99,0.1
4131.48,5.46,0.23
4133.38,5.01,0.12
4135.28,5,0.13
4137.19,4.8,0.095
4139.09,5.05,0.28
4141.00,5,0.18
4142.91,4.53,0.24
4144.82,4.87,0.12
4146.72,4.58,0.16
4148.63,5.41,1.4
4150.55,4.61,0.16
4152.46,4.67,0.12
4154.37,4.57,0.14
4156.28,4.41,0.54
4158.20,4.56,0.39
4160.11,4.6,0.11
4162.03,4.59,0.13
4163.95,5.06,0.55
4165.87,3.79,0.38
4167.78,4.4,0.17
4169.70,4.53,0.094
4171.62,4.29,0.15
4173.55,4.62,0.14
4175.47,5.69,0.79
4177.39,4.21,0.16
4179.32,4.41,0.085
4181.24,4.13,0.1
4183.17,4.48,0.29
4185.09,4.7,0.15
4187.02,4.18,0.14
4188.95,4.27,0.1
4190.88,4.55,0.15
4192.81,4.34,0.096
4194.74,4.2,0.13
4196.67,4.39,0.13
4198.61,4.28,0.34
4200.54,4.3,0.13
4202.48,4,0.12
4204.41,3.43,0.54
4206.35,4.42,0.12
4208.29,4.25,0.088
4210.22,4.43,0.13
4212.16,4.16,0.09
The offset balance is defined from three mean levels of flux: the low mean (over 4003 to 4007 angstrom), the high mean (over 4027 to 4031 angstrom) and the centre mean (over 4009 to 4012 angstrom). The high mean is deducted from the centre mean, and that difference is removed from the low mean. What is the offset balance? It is 4.9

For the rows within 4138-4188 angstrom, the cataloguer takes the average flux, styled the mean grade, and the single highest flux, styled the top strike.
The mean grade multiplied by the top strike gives 26.2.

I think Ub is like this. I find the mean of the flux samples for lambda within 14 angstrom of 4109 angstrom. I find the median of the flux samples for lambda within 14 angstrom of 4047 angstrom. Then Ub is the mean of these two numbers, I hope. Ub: 5.10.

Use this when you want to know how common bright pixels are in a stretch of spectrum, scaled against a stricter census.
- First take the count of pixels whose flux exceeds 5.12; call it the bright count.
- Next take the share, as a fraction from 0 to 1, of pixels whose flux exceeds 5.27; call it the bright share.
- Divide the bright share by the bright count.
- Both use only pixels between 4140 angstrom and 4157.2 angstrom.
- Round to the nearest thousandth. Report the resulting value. 0.111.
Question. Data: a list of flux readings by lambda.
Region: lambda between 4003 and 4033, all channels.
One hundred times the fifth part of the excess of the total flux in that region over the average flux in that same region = 1516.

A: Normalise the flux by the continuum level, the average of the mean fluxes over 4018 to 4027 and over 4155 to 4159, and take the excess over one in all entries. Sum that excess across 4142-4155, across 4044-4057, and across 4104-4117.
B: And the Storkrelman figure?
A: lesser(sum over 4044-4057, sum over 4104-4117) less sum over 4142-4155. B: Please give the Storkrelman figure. 0.30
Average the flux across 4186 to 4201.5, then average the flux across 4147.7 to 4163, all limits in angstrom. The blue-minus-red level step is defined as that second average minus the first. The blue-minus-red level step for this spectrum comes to 0.4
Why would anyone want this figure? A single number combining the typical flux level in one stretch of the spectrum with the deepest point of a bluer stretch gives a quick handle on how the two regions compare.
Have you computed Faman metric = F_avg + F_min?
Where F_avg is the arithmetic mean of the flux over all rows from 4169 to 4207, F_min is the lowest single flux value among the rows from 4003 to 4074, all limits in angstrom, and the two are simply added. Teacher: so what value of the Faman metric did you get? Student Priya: 9.1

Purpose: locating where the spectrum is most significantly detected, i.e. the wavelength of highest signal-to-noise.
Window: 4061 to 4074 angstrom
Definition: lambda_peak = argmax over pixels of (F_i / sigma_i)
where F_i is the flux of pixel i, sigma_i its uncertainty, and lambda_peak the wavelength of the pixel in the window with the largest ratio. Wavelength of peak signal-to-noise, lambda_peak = 4072.91 angstrom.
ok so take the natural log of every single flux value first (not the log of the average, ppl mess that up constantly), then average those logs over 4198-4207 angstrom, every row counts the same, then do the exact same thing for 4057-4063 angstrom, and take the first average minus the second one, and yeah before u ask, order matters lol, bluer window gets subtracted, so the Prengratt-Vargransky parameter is -0.21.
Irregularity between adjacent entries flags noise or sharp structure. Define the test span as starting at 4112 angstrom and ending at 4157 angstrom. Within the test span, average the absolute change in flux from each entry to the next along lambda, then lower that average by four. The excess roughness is -3.66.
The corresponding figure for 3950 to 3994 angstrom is -3.88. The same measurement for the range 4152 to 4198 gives -3.63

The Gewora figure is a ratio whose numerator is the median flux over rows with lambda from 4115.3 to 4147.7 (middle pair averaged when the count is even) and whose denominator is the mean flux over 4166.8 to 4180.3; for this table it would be 1.09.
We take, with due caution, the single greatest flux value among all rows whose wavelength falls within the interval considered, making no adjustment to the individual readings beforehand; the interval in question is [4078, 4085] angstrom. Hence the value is 5.39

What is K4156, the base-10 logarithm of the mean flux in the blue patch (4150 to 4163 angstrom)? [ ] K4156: 0.66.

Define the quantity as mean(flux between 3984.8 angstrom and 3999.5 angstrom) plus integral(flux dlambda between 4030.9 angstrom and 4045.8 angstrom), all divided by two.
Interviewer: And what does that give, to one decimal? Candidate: 39.5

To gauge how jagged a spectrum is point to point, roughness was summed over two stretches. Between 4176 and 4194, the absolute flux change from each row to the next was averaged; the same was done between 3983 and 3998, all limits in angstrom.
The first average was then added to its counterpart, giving 0.38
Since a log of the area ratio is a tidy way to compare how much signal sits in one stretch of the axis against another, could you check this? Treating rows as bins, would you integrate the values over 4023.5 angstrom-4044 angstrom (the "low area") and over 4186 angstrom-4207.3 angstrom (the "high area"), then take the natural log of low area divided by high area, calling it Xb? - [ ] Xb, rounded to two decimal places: 0.12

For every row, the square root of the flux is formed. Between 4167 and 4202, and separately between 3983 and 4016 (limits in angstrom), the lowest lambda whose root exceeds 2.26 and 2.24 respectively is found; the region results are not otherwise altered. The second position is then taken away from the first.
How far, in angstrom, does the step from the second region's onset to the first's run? 191.6 angstrom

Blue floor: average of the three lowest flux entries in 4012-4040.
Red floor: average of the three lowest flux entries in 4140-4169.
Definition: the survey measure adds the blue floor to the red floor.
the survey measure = 9.0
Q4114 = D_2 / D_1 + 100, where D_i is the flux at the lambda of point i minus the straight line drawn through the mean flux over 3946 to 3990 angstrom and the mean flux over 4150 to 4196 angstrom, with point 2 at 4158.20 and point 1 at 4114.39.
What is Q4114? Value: 100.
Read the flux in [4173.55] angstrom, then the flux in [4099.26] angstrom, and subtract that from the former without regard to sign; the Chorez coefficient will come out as 1.2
